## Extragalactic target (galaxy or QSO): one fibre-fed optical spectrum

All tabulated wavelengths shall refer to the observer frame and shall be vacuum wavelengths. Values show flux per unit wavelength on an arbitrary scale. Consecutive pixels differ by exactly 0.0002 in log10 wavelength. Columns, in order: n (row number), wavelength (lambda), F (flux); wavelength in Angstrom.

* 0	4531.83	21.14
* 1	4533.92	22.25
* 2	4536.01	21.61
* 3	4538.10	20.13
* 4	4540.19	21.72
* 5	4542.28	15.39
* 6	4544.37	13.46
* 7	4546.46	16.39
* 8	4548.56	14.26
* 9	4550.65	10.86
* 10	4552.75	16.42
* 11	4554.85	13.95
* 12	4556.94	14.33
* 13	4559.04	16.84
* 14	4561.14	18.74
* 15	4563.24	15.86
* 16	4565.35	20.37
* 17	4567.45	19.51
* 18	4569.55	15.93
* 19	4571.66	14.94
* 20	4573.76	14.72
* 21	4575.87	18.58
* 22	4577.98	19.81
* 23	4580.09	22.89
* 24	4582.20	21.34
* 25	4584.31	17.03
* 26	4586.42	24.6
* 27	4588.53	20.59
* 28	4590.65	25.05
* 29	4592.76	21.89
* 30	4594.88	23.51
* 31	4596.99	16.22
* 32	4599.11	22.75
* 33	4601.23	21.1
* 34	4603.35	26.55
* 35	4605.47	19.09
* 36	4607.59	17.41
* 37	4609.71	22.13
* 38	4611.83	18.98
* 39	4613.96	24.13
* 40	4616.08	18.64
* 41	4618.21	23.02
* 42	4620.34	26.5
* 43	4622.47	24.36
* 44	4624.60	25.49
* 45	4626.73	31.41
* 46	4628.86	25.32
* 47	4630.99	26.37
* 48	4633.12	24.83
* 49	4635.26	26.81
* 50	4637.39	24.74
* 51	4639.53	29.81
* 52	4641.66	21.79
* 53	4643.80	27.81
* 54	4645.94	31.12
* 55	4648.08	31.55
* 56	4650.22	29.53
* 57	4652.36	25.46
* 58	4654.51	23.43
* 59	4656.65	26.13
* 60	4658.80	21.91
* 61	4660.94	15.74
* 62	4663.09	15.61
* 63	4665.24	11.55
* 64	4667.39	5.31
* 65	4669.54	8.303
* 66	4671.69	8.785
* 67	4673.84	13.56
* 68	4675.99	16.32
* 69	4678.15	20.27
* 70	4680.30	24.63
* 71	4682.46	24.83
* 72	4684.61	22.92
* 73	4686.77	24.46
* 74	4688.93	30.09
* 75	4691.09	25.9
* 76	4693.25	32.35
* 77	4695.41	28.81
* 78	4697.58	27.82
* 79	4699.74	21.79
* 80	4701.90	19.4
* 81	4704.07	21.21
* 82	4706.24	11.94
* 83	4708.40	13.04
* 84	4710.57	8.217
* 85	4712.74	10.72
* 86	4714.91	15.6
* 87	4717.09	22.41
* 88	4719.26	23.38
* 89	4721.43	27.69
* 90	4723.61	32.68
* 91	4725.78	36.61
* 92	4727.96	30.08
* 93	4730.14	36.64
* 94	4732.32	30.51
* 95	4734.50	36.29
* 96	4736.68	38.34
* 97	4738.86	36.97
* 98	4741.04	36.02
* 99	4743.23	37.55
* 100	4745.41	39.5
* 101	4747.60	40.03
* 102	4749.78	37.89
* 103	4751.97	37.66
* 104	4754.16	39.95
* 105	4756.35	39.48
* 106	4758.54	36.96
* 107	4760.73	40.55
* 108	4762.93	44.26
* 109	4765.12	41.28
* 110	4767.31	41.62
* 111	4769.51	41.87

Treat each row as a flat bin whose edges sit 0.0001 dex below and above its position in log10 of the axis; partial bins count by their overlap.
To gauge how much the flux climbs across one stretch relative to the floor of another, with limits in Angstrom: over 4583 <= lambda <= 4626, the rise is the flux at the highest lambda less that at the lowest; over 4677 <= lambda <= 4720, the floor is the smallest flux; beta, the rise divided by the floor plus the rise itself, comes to 9.5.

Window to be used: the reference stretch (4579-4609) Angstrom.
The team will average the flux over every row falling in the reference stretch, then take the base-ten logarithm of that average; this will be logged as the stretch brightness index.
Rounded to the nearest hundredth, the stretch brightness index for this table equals 1.33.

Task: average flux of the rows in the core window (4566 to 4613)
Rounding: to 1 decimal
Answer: 20.2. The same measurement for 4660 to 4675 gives 11.3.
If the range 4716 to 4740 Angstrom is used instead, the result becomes 32.0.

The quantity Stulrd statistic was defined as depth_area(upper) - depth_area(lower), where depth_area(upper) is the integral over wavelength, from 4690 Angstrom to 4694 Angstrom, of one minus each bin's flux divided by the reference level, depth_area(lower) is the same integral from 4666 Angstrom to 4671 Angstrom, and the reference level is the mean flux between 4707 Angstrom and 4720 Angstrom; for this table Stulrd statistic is -6.2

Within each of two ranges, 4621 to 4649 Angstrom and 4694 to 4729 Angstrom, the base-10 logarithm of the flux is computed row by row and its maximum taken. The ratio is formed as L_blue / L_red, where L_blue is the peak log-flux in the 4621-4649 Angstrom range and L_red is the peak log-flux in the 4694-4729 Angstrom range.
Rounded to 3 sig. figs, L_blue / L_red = 0.959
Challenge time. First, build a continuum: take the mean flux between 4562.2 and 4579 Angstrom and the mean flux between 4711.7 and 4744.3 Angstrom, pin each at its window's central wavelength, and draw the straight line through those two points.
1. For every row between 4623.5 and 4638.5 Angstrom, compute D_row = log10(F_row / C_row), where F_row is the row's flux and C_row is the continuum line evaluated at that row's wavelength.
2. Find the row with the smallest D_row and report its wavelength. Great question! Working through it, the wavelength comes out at 4637.39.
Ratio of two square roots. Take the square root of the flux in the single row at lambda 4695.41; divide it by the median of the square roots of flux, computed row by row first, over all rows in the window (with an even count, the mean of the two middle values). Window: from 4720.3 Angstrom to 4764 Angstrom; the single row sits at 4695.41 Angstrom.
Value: 0.88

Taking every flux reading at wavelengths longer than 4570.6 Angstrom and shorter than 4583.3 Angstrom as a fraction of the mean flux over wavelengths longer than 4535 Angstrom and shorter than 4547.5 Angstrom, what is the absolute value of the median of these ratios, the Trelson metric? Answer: 1.06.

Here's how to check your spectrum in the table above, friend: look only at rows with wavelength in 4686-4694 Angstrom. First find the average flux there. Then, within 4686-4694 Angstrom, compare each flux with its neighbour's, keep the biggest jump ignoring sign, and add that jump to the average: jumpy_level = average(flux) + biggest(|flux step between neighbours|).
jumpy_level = 35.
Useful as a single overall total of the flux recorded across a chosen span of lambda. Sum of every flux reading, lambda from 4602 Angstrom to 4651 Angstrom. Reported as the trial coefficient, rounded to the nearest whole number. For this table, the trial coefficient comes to 577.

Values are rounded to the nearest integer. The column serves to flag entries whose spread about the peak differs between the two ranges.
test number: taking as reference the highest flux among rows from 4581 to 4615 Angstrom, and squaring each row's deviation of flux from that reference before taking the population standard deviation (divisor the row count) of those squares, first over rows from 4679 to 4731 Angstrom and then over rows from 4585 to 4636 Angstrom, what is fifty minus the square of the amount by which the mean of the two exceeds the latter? -891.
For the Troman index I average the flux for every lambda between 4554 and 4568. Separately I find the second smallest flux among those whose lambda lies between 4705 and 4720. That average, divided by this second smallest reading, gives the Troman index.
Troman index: 1.59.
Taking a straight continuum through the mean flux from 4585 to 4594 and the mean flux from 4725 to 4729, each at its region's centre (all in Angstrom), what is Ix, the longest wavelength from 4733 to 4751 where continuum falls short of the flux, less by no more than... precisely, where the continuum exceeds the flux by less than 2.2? 4749.78 Angstrom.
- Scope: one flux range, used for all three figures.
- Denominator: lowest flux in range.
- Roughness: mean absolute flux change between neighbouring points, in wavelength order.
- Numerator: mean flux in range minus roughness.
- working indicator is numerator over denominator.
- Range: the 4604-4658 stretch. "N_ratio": 1.2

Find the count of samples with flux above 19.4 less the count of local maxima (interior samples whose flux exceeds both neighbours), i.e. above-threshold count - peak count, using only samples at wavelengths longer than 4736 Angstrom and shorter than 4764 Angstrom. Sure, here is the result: 11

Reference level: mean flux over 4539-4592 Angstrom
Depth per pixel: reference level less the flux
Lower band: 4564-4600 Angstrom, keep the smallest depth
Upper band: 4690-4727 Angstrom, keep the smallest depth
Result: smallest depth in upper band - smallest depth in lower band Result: -12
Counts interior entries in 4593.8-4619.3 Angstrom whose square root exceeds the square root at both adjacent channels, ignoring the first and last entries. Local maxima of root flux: 4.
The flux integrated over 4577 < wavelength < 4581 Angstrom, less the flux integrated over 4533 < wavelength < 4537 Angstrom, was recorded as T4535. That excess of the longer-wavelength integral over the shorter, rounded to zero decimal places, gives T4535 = -2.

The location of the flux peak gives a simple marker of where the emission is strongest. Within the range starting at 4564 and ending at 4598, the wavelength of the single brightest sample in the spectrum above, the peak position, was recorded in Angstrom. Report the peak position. 4590.65 Angstrom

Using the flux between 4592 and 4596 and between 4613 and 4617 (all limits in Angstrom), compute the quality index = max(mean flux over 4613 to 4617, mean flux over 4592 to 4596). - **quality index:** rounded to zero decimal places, 23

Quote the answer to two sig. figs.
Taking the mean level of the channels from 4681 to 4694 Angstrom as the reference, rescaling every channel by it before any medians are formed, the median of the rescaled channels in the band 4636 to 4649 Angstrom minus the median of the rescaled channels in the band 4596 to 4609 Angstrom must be 0.33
